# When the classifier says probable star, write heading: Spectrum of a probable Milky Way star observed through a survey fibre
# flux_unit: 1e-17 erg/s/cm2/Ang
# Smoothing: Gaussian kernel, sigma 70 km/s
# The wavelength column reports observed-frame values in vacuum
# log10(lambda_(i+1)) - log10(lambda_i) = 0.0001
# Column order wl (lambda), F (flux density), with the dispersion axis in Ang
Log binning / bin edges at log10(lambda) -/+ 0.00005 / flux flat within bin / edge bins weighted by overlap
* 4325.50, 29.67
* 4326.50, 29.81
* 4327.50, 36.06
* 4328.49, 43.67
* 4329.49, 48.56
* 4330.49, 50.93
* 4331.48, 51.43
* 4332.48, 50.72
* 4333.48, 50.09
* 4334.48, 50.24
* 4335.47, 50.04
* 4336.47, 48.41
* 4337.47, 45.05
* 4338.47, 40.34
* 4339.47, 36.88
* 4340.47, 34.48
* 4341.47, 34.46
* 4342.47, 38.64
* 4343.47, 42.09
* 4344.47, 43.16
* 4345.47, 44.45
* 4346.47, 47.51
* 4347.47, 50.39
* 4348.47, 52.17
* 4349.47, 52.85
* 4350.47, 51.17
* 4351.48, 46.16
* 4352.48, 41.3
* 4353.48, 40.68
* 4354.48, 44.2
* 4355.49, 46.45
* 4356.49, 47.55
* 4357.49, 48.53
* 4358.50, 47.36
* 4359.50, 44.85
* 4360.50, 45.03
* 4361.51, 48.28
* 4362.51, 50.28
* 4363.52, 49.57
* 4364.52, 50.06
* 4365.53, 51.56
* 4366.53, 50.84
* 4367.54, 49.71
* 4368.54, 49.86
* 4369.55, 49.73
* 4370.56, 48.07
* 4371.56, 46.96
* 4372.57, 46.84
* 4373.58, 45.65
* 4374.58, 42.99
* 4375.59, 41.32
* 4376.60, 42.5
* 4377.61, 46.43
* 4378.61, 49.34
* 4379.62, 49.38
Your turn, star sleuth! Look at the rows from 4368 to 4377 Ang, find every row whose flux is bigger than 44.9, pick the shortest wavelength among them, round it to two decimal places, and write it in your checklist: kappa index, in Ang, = 4368.54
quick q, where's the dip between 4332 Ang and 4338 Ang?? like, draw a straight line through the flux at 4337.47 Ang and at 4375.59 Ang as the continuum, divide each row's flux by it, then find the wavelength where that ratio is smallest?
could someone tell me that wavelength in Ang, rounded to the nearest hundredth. 4337.47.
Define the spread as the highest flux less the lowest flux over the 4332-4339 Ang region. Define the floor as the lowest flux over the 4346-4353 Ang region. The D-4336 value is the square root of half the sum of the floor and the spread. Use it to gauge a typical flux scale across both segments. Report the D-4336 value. 5.08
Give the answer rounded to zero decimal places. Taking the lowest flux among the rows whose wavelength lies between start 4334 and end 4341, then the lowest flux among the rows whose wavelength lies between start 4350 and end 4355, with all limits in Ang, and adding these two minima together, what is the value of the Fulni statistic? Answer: 75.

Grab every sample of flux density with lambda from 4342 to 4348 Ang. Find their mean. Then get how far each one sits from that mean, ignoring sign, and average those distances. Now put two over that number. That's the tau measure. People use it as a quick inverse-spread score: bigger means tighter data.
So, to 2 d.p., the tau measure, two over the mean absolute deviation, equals 0.65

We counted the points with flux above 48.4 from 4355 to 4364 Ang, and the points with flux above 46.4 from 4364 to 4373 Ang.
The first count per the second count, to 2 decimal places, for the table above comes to 0.33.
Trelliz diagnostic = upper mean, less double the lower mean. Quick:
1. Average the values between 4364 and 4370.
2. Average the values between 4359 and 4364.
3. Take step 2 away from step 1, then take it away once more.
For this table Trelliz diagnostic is -45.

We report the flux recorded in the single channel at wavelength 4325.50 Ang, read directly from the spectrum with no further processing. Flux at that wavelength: 29.67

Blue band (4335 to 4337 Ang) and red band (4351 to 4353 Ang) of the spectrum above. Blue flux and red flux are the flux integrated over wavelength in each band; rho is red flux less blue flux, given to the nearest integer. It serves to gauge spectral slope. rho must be -11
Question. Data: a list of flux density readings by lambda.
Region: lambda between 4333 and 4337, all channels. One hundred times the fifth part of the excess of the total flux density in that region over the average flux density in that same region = 2982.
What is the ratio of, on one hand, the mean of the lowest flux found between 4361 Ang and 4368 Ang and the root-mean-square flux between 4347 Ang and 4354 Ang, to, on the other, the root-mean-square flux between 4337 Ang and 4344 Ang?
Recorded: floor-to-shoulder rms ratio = 1.23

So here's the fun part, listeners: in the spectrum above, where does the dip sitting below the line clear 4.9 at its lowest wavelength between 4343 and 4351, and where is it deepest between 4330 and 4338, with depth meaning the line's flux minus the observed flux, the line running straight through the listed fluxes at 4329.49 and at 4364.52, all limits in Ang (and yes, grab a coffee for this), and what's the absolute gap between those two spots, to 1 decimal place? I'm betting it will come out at 6.0 Ang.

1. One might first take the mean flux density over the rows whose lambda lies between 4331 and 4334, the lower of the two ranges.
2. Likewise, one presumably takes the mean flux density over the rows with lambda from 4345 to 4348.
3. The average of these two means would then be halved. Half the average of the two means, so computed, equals 24.5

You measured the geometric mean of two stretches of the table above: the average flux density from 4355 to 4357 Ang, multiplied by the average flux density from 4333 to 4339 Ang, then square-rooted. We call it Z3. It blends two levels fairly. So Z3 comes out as 47.2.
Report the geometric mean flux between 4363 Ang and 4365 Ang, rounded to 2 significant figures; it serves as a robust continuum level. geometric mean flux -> 50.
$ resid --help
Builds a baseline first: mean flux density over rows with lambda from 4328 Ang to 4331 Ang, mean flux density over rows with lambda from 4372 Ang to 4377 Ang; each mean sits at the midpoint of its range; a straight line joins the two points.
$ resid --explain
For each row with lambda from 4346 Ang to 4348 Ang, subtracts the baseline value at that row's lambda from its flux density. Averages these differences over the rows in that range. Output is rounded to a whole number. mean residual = 3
